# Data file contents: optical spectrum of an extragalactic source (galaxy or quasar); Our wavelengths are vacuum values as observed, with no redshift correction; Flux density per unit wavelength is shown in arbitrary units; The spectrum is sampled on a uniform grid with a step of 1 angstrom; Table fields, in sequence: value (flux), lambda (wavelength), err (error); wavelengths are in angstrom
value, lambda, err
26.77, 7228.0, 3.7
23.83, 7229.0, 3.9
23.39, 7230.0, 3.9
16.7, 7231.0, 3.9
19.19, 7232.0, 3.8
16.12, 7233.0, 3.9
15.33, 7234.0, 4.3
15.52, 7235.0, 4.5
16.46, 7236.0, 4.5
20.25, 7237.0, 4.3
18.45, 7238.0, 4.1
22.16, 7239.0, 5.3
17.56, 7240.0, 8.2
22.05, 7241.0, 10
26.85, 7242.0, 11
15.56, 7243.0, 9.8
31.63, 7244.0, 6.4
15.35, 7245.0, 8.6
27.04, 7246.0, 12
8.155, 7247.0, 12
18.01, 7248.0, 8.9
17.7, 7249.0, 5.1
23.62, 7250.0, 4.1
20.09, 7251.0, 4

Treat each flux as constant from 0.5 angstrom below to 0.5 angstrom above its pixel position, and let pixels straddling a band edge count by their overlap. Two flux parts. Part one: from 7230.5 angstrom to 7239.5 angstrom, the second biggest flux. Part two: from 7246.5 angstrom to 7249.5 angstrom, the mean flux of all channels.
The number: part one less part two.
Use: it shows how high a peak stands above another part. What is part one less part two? 6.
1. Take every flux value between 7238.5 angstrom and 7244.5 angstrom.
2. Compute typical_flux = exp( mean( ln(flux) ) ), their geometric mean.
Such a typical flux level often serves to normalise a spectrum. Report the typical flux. 22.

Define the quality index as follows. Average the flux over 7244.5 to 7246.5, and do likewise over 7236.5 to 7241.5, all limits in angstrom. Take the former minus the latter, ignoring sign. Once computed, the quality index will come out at 1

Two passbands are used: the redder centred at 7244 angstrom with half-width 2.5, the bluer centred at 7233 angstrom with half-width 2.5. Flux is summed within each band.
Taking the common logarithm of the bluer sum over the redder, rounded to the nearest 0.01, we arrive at -0.15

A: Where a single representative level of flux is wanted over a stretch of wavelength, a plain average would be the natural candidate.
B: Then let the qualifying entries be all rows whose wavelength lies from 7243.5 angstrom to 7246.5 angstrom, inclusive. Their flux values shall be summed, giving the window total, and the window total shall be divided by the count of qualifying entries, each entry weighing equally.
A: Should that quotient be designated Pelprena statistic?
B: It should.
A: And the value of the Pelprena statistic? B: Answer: 24.7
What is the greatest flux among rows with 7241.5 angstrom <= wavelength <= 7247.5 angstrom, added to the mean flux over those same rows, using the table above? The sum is 52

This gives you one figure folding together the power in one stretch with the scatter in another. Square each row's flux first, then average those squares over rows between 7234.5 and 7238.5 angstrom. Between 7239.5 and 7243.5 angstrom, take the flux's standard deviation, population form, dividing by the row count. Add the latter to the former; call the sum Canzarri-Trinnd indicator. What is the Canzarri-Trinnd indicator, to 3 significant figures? 320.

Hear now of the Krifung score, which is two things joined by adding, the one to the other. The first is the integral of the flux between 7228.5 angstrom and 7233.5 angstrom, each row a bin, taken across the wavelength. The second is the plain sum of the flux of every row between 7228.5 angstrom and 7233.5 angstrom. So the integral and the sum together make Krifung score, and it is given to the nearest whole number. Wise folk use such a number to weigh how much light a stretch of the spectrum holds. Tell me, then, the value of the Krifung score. 198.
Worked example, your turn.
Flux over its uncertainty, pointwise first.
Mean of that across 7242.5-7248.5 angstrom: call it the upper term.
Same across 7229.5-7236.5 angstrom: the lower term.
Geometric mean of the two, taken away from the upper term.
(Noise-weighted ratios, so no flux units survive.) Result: -0.9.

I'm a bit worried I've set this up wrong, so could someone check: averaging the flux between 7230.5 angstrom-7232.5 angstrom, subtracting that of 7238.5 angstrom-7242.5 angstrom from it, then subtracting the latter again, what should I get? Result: -26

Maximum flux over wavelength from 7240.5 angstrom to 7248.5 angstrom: 31.63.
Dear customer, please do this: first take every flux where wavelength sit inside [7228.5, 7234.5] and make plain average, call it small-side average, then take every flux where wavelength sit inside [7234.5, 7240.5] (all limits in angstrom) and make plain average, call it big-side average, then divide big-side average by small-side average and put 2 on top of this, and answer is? 2.96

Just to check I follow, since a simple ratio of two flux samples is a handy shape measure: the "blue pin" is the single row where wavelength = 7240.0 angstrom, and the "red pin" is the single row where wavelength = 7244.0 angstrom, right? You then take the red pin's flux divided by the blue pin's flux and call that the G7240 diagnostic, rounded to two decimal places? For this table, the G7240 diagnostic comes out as 1.80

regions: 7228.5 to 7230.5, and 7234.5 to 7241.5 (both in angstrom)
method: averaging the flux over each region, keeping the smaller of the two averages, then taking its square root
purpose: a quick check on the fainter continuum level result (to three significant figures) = 4.35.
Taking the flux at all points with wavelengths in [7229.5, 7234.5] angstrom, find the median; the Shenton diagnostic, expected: 16.7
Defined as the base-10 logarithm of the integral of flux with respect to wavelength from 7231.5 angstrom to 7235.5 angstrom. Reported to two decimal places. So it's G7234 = 1.82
